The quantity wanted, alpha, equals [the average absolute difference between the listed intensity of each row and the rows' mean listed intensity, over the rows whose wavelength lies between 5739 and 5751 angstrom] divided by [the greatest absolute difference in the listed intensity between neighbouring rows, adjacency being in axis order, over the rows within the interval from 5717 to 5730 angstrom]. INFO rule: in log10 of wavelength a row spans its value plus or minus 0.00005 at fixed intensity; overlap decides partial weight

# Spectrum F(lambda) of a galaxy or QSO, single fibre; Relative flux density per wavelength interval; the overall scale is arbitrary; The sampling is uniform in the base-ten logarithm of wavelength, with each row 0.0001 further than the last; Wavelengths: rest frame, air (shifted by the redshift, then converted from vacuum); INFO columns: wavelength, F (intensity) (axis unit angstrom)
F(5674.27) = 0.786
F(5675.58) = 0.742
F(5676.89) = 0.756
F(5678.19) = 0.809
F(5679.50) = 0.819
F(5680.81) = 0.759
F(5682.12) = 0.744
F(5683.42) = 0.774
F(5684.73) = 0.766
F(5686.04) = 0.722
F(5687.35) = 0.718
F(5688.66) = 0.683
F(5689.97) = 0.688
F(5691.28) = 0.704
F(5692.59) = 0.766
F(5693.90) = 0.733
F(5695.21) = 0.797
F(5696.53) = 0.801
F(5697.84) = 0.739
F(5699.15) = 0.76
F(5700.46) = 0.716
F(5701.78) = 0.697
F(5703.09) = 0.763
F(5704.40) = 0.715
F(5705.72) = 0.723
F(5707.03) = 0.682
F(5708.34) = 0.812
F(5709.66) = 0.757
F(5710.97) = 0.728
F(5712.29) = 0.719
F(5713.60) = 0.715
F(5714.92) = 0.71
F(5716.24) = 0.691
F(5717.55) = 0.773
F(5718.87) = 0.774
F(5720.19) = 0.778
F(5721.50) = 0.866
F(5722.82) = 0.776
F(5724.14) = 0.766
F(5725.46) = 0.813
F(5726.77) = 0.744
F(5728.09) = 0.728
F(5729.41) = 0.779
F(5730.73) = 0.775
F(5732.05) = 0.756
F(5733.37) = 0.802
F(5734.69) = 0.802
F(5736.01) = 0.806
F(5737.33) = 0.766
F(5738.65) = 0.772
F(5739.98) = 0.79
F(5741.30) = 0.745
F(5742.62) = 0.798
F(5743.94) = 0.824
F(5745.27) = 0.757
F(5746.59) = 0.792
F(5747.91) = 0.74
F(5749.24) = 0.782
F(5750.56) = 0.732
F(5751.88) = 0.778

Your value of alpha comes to 0.3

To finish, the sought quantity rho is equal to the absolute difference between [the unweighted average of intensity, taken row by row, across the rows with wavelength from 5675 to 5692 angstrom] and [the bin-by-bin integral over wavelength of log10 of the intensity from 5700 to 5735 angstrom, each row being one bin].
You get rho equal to 5.1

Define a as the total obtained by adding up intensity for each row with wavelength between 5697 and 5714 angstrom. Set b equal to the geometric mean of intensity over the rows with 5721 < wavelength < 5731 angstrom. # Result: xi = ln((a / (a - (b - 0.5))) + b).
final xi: 0.593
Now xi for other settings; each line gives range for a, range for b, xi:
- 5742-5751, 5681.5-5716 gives 0.577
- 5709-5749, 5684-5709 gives 0.557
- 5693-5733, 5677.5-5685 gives 0.582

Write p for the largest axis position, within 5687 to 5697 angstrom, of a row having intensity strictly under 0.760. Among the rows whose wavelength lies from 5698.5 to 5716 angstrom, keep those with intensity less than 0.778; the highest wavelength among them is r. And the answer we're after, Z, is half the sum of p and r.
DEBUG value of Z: 5704.4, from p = 5693.90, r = 5714.92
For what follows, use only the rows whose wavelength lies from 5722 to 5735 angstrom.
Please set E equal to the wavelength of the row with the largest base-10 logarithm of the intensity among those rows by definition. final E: 5725.46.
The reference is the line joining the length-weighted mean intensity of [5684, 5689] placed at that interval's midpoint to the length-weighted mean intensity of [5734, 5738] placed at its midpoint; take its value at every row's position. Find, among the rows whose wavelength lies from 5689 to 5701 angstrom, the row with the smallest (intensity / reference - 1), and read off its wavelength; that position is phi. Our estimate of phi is 5689.97 angstrom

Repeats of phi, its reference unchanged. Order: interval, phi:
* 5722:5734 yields 5728.09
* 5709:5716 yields 5714.92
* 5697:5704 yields 5701.78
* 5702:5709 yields 5707.03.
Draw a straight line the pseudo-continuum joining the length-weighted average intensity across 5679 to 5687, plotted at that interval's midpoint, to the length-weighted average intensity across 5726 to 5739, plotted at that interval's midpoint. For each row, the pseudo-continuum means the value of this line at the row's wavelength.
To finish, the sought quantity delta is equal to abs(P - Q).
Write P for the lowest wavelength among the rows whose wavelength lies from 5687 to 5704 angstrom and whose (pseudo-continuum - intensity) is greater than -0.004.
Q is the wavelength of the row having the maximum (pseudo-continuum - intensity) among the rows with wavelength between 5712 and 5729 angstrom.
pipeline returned 28.9 angstrom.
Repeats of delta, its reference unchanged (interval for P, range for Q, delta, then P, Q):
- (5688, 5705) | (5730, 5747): 52.6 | 5688.66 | 5741.30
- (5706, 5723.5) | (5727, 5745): 21.1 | 5707.03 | 5728.09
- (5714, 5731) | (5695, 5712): 7.9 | 5714.92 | 5707.03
